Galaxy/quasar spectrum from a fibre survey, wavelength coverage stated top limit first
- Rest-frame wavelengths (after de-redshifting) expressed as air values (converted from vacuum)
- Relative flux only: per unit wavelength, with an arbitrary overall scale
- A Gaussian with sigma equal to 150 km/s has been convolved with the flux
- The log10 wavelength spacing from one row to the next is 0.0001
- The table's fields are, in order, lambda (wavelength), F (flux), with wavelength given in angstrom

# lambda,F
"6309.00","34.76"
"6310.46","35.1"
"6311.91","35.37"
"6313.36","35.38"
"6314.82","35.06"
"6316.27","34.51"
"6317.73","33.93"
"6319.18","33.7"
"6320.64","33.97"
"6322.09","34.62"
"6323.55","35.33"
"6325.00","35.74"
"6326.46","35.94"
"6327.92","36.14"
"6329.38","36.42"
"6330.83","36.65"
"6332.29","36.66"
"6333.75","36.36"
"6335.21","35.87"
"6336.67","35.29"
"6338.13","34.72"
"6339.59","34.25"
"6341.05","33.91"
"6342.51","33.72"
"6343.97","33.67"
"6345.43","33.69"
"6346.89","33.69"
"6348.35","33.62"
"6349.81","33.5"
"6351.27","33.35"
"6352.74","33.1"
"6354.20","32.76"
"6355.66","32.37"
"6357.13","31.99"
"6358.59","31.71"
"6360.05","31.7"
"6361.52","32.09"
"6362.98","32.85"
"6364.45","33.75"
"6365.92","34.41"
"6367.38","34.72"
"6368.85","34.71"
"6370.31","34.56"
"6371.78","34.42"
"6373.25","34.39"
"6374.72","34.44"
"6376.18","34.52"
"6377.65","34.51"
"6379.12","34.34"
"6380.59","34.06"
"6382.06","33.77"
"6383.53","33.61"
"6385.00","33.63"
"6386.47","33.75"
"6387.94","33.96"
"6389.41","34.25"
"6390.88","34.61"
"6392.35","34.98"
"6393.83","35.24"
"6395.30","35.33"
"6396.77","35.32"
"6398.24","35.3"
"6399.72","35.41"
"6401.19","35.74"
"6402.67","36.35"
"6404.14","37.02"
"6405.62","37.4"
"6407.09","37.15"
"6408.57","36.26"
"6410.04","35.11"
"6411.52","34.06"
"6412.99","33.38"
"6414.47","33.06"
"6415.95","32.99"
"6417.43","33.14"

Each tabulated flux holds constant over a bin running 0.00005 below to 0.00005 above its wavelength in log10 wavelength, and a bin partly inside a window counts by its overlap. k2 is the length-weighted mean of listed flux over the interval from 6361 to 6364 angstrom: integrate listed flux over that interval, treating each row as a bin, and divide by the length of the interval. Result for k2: 32.6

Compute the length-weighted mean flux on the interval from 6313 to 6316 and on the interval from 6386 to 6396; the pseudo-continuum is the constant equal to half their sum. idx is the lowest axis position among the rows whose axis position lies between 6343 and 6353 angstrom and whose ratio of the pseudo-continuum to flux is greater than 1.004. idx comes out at 6343.97 angstrom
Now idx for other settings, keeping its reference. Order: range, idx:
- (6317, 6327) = 6317.73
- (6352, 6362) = 6352.74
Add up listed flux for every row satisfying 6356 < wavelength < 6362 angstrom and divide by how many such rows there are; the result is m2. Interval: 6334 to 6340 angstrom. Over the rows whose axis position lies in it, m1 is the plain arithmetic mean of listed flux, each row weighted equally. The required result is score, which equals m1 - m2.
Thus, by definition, 3.2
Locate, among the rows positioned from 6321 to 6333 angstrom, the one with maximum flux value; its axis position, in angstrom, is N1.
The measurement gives 6332.29 angstrom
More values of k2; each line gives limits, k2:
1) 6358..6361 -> 31.7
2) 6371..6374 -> 34.3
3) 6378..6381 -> 34.2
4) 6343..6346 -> 33.7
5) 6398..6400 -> 35.2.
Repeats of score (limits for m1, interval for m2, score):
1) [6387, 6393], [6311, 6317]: -0.6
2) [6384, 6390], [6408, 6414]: -0.8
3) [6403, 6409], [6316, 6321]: 2.9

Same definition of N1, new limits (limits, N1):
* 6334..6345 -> 6335.21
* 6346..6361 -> 6346.89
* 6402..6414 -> 6405.62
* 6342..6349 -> 6342.51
